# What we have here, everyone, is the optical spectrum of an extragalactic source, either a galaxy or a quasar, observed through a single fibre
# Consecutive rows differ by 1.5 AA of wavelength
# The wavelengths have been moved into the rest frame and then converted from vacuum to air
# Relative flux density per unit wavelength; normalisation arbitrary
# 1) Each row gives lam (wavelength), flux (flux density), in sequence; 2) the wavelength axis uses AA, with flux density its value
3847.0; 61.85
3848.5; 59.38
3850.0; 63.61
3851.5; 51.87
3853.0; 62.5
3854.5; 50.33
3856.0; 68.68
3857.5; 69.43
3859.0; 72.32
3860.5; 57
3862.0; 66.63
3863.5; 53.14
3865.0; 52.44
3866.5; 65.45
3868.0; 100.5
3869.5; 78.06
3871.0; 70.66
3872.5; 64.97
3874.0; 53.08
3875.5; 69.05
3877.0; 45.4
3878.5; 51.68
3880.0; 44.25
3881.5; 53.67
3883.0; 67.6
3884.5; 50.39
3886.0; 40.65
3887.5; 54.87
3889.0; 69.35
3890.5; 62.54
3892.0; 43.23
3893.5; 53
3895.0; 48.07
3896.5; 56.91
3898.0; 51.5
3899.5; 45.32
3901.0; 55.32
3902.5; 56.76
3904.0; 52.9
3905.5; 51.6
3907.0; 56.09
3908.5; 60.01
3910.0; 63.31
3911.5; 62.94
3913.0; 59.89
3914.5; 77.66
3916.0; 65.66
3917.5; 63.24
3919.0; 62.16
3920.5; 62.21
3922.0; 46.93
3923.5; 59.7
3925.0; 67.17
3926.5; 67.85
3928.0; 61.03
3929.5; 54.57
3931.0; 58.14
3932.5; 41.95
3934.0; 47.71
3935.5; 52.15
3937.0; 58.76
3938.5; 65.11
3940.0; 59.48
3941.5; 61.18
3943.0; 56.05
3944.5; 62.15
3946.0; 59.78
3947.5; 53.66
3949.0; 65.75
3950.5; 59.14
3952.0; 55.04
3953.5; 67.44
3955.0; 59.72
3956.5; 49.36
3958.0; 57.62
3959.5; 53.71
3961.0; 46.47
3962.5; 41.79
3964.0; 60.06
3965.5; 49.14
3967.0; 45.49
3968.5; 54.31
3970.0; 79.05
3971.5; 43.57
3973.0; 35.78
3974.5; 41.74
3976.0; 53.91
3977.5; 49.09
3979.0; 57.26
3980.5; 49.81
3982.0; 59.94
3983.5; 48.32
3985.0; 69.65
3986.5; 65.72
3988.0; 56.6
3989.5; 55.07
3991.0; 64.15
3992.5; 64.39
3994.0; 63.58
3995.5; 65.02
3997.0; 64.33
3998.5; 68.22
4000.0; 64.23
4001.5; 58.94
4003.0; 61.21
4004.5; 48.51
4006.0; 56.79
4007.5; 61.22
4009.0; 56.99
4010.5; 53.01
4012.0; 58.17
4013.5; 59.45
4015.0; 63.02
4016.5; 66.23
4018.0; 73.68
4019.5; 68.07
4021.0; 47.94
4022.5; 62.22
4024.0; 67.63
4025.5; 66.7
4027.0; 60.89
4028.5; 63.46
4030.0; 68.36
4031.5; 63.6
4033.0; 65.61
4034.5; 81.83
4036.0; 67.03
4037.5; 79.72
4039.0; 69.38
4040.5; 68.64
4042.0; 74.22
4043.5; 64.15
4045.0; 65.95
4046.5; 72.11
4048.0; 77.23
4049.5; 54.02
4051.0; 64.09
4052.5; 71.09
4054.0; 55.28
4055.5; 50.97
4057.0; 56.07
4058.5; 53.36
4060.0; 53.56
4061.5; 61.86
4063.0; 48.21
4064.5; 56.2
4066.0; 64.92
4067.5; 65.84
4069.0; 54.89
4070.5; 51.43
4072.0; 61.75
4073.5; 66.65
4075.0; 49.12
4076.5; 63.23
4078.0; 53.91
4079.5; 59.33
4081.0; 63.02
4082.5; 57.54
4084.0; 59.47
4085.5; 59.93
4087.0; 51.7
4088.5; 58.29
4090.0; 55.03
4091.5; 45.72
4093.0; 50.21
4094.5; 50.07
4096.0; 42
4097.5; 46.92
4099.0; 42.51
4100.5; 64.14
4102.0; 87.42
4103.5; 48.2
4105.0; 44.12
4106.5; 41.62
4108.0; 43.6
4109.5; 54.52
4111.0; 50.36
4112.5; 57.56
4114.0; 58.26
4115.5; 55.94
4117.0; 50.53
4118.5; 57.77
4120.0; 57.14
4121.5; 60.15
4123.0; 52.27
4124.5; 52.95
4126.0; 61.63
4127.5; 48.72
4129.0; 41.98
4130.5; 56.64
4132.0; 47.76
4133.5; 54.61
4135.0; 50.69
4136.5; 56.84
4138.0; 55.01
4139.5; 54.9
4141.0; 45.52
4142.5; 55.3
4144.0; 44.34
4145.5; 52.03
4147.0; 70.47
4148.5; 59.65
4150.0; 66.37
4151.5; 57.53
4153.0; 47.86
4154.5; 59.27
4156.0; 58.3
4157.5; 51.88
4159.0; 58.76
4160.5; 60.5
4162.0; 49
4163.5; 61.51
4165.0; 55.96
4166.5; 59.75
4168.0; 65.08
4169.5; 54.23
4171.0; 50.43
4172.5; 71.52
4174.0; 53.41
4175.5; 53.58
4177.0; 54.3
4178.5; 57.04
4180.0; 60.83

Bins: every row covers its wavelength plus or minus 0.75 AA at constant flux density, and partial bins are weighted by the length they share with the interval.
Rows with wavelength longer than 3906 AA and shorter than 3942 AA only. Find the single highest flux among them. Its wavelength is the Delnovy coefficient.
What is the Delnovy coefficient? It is 3914.5 AA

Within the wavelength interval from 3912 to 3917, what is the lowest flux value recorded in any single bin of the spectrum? 59.89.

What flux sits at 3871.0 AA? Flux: 70.66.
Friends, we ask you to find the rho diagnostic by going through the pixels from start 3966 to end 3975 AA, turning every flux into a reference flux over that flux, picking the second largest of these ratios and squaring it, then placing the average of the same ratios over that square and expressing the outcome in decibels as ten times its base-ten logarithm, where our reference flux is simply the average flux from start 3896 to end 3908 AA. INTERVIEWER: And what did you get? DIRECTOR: -1.6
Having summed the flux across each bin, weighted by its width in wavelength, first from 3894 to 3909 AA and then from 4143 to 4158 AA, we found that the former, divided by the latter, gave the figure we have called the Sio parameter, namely 0.94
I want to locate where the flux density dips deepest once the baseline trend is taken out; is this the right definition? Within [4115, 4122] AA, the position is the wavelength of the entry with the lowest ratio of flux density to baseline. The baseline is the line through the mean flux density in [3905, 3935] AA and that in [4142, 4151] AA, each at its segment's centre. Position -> 4117.0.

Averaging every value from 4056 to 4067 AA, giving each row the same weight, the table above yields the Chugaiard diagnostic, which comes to 56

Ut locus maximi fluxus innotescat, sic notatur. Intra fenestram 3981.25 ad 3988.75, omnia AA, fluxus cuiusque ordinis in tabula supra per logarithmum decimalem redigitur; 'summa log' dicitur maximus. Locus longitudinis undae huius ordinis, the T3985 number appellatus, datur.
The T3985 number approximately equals 3985.0 AA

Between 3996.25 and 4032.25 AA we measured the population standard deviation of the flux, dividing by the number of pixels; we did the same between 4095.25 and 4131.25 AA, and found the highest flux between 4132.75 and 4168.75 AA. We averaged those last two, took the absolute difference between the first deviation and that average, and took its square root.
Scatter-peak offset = 5.8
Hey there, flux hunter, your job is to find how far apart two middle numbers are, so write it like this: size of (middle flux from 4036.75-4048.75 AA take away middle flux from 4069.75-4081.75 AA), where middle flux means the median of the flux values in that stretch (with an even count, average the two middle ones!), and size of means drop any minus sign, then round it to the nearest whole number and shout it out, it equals 10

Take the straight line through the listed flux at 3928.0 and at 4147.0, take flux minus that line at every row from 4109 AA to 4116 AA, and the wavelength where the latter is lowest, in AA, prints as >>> 4111.0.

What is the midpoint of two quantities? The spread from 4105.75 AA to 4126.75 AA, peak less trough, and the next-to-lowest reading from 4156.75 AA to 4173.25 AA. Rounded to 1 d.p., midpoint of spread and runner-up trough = 35.2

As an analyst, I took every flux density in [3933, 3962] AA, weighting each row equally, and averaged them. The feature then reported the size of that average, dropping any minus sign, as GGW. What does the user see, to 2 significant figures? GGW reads 57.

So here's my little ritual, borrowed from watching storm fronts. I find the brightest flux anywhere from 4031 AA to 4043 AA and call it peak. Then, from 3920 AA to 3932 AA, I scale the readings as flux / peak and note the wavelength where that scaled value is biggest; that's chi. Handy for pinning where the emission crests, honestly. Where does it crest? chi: 3926.5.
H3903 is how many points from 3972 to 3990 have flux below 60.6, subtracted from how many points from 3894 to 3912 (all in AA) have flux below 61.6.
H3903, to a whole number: 0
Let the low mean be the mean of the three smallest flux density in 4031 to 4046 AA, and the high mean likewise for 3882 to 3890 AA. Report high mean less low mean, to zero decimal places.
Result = -16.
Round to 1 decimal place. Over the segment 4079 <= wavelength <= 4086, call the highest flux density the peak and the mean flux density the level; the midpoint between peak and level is 61.4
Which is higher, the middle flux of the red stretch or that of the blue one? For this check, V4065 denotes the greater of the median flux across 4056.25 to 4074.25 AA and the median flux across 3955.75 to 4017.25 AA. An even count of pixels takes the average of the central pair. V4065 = 57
